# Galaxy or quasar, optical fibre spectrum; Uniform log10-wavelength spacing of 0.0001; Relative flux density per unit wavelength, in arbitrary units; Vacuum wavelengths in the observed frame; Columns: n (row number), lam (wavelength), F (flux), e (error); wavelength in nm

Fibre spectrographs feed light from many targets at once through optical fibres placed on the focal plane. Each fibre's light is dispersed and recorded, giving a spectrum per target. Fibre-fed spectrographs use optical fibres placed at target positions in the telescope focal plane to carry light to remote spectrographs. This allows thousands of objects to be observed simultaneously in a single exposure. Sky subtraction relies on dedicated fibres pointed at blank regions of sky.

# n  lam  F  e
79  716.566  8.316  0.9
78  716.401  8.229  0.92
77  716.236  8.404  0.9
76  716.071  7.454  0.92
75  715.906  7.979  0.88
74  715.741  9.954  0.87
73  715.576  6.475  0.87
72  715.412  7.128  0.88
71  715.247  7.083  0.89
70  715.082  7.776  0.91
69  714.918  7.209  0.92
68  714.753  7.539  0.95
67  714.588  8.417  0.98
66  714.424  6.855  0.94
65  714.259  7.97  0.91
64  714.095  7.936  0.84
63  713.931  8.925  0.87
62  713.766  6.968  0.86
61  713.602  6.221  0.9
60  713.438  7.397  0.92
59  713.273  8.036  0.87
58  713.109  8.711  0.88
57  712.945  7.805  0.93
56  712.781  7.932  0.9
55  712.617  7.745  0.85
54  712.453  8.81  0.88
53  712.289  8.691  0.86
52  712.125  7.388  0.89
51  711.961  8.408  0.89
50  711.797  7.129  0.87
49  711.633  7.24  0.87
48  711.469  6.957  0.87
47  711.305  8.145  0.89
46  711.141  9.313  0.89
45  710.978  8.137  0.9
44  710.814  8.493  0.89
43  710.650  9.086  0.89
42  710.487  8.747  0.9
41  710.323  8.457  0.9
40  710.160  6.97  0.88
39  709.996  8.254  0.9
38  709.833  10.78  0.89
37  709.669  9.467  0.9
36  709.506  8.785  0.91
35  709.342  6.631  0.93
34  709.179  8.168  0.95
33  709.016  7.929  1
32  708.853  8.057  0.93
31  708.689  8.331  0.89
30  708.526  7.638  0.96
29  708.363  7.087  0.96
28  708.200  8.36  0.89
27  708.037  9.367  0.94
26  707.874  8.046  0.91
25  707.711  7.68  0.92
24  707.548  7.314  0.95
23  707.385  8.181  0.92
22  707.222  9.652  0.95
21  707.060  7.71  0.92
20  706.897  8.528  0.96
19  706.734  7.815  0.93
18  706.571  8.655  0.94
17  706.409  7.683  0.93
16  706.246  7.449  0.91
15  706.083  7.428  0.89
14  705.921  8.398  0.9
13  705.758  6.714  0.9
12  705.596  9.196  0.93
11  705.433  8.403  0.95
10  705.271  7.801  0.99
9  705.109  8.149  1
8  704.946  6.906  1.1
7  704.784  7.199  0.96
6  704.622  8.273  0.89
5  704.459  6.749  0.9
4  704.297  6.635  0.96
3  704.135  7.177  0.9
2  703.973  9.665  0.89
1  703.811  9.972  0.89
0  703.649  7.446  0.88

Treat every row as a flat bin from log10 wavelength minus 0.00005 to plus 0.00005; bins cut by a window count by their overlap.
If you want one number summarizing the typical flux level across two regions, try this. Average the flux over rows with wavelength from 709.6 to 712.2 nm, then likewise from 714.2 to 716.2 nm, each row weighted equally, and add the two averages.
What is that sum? 16.0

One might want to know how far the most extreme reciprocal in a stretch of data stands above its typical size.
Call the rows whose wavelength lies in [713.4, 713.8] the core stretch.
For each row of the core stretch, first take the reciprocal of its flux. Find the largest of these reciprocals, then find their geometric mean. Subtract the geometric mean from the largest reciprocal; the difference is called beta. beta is 0.015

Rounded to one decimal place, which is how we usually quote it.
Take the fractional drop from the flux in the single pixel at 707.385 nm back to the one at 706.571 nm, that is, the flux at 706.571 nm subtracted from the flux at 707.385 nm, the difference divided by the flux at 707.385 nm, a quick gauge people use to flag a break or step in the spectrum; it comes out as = -0.1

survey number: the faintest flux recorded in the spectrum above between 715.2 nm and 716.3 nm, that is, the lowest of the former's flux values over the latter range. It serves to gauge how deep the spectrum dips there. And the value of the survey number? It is 6.475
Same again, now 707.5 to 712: 6.631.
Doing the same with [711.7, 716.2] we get 6.221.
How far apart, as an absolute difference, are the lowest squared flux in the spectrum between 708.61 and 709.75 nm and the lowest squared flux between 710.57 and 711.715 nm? 4.4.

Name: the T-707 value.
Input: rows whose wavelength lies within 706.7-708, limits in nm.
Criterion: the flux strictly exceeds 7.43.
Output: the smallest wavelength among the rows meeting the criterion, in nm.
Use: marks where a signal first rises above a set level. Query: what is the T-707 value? 706.734 nm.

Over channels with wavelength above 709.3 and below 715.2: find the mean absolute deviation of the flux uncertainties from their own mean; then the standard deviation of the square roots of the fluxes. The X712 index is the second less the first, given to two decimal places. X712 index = 0.14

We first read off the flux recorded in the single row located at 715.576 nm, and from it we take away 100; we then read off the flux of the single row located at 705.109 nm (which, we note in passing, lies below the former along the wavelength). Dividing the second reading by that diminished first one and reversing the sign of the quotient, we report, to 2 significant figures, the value 0.087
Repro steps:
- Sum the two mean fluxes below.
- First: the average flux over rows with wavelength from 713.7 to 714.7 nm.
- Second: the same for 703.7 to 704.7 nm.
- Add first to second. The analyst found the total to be 15.9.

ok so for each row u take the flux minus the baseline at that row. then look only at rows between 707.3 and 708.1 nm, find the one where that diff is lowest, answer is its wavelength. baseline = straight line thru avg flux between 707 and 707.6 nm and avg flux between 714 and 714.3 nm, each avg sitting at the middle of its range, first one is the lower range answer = 707.548 nm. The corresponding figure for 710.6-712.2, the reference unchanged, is 711.469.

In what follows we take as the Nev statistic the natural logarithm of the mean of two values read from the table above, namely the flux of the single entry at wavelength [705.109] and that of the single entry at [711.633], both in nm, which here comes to 2.04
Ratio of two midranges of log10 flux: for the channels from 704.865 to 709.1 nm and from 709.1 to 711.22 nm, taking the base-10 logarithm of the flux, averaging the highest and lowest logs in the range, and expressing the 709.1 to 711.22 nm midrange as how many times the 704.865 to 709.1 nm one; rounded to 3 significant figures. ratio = 1.02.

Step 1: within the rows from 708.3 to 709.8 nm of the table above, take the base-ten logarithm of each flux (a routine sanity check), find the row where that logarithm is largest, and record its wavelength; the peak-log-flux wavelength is 709.669 nm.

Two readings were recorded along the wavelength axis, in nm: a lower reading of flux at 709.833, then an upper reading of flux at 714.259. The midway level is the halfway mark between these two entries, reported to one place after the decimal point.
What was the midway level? 9.4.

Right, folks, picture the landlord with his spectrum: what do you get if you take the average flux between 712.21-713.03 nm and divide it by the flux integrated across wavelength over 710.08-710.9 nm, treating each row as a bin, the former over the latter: 1.20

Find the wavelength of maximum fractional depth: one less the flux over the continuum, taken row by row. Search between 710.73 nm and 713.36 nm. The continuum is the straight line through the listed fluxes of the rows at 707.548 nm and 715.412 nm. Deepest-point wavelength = 711.469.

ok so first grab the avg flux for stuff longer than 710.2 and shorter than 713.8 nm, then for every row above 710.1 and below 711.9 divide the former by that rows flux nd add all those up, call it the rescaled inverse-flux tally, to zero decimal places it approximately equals 11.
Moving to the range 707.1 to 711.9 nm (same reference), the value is 29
